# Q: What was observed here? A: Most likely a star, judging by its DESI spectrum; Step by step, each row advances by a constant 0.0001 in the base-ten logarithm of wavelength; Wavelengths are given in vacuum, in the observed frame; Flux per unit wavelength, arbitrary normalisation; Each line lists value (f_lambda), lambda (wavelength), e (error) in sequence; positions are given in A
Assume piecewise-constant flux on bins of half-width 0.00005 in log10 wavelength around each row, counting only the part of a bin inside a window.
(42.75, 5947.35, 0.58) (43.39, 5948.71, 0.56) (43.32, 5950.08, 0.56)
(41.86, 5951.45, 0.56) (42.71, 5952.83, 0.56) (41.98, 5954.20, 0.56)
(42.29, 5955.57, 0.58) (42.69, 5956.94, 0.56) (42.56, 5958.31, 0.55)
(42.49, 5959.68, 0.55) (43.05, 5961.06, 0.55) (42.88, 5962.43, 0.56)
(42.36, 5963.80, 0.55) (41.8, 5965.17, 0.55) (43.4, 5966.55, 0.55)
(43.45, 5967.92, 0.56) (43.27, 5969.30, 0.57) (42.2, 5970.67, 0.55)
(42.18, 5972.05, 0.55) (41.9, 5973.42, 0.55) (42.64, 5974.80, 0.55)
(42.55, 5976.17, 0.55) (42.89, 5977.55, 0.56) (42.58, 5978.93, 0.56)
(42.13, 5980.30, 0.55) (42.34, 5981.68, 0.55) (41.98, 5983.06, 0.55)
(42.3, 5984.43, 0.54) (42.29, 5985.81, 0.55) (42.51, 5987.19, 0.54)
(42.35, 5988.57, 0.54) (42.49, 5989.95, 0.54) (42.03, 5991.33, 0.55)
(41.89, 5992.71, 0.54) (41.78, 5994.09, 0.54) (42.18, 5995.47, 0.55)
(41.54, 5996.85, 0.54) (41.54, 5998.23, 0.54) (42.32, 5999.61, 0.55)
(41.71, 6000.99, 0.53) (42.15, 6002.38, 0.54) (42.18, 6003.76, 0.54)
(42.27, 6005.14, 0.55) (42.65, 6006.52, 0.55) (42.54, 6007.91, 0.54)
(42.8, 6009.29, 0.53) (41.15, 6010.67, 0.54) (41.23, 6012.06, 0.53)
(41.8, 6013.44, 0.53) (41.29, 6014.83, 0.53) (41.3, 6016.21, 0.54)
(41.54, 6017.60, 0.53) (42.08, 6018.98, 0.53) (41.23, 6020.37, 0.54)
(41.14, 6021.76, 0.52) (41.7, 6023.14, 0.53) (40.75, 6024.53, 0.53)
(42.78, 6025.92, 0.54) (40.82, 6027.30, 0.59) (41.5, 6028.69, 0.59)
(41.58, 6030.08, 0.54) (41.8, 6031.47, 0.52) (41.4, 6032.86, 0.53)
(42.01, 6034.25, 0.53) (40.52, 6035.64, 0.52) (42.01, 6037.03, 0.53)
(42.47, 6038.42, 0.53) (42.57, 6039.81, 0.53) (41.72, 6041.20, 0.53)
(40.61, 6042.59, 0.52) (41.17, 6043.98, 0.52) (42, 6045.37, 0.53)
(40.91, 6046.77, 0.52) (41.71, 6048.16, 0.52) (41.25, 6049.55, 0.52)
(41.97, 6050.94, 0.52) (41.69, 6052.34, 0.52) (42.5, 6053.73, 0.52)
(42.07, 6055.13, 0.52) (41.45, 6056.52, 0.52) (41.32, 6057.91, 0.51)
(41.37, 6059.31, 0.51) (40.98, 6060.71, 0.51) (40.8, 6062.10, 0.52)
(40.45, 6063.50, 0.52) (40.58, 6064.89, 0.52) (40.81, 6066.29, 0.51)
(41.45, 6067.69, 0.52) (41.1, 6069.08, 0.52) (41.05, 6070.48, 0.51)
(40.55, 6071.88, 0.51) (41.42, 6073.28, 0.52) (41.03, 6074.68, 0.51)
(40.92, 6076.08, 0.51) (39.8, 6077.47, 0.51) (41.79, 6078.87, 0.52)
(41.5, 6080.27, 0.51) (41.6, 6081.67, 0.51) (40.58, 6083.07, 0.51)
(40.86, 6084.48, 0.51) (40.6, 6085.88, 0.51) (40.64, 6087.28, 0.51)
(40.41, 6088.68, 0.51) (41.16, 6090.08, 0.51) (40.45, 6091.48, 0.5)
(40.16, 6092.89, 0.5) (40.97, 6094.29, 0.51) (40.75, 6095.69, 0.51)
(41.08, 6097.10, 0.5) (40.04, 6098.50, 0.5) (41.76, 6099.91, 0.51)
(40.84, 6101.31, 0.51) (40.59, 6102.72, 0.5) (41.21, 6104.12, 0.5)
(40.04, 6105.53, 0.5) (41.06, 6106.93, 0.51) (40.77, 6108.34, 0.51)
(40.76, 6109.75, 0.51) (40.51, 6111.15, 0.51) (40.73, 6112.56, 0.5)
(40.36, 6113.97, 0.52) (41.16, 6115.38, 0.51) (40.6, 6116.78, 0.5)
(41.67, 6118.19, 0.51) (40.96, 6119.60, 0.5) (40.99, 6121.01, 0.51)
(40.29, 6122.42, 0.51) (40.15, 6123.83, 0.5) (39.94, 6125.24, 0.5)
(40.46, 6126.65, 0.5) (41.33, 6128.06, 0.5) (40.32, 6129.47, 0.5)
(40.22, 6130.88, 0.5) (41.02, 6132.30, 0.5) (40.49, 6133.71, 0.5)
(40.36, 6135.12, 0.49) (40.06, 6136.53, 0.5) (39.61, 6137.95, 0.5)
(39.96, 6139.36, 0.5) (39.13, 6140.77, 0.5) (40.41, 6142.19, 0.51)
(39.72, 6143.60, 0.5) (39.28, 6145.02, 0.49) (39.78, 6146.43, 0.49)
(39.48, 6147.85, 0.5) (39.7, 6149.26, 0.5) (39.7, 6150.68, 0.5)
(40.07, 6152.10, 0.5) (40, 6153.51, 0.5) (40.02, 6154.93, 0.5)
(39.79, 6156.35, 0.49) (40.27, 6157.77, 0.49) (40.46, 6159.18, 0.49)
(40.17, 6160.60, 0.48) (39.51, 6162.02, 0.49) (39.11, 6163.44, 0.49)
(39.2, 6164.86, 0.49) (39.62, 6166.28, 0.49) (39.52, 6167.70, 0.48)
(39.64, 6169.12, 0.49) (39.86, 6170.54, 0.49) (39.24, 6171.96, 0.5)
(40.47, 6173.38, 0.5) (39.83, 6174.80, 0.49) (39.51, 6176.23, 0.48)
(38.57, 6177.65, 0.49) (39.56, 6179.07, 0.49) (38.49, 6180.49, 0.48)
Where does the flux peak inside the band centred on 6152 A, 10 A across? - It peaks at 6152.10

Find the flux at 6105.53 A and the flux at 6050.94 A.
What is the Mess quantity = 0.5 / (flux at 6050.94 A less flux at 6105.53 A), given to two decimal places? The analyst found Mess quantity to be 0.26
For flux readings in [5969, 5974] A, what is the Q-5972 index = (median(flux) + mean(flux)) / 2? 42.3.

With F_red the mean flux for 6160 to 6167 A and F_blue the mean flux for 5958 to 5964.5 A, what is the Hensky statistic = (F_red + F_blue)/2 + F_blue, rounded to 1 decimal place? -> 83.8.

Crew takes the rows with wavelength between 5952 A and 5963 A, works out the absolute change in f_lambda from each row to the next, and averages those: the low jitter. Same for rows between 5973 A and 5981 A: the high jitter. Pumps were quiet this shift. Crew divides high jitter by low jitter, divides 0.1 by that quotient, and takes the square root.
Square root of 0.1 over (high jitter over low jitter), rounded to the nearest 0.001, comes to 0.296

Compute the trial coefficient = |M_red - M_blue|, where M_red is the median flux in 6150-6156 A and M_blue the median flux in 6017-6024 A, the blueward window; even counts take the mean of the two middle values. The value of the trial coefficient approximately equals 1.5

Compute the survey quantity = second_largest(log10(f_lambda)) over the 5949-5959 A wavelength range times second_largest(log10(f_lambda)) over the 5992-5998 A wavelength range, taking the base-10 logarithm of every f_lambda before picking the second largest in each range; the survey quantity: 2.64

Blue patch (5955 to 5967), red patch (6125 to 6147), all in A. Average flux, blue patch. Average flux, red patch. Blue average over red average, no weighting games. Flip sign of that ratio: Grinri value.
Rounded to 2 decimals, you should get -1.06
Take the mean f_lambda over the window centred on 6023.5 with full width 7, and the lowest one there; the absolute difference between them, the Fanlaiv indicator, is 0.77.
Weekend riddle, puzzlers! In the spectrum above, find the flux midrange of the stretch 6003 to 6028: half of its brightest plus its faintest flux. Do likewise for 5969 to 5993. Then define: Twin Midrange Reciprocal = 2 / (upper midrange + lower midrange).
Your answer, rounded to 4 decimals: 0.0237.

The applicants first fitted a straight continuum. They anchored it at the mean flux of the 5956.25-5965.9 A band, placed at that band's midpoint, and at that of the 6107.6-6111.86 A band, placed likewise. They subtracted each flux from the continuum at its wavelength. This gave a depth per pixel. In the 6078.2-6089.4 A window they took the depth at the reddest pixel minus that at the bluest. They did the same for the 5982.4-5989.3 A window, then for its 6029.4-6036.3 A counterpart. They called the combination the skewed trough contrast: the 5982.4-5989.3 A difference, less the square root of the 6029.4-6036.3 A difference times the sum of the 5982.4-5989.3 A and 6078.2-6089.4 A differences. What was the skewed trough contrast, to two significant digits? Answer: -1.3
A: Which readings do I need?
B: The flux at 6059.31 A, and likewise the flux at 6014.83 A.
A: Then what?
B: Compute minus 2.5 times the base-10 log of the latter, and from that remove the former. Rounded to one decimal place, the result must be -45.4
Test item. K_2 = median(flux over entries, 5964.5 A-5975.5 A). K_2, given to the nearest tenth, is 42.4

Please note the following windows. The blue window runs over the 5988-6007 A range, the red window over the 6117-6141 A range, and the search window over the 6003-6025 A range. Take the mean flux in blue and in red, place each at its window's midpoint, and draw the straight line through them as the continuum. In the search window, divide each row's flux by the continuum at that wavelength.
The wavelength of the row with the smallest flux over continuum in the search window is 6024.53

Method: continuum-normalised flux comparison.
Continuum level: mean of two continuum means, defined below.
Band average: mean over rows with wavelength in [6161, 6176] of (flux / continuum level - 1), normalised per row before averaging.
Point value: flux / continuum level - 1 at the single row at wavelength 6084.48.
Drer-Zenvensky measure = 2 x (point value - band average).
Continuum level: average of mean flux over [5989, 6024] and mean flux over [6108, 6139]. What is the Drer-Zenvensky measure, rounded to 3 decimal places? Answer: 0.061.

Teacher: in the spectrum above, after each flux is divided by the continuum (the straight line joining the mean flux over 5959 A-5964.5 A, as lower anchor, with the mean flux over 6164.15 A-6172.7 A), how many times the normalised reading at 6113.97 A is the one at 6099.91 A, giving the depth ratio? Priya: 1.029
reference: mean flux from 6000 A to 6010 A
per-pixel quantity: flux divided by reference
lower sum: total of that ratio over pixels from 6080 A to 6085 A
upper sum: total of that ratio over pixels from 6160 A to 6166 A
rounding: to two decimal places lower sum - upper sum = 0.15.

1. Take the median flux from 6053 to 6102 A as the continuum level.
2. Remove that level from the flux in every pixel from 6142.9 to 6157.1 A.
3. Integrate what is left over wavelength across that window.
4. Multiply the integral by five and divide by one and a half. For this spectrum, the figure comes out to -57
